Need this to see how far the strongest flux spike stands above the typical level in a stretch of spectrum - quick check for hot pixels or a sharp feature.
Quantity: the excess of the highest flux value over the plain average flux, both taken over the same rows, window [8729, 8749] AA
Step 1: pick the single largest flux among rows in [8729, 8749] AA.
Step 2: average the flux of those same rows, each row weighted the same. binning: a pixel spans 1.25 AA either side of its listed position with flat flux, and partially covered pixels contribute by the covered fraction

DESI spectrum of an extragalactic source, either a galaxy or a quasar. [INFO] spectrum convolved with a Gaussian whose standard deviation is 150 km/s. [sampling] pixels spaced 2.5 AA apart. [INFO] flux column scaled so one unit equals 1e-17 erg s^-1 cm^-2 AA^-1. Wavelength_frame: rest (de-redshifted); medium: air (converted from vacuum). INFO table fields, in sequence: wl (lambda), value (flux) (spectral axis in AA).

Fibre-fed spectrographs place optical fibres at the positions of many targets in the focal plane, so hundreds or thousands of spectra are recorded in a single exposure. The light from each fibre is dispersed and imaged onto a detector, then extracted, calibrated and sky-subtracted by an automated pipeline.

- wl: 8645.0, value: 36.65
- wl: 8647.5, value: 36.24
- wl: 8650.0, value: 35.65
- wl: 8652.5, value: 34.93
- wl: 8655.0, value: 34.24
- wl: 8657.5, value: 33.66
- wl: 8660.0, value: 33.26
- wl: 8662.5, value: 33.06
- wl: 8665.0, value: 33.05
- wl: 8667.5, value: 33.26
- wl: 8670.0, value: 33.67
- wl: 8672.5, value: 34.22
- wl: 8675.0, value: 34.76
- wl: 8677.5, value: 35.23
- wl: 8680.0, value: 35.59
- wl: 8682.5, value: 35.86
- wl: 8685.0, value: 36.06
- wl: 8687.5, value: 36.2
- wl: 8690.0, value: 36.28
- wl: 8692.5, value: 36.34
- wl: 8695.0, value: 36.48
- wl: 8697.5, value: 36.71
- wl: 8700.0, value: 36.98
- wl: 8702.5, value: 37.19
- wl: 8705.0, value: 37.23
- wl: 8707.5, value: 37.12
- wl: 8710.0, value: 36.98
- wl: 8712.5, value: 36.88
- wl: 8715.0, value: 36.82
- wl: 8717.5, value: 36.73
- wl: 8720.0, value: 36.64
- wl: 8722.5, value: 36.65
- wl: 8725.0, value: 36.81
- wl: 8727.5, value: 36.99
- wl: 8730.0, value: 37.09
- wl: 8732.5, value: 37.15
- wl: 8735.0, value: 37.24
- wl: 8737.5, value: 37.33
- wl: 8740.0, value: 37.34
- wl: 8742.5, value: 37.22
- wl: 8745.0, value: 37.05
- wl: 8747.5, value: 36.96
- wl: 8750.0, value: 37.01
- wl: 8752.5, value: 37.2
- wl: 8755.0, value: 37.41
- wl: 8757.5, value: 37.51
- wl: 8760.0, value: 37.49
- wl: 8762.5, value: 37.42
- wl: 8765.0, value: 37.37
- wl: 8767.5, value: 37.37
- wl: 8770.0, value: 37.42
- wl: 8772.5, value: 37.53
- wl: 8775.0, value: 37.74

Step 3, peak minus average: 0.17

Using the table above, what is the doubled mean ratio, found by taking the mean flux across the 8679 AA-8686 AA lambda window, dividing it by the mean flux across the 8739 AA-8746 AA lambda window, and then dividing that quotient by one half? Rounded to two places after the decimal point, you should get 1.93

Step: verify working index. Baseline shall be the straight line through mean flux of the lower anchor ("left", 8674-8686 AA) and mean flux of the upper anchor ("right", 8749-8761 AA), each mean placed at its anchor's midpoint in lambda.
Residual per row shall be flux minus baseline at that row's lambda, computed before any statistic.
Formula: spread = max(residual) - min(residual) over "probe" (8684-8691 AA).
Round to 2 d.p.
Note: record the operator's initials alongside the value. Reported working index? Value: 0.10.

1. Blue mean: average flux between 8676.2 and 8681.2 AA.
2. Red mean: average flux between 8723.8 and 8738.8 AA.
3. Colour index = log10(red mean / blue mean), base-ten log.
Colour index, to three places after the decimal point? 0.020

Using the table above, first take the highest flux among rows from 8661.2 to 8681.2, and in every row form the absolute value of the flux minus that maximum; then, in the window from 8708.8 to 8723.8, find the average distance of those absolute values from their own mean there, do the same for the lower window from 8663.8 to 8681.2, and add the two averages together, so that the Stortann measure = 0.9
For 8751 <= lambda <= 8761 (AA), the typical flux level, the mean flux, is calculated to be 37.4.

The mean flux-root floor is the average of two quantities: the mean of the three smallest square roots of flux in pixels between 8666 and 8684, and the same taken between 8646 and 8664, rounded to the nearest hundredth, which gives 5.79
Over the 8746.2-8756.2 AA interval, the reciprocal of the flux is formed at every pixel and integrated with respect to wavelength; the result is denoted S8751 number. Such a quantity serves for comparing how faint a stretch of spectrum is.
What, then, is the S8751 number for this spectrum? 0.269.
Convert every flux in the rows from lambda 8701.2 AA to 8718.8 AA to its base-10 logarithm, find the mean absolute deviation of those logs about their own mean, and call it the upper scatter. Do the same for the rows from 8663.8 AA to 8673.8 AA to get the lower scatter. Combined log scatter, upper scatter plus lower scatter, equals 0.007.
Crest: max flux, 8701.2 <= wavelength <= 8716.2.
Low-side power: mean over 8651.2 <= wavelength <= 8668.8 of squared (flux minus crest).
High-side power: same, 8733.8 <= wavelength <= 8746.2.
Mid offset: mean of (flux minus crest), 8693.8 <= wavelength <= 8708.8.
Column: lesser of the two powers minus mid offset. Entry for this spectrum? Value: 0.29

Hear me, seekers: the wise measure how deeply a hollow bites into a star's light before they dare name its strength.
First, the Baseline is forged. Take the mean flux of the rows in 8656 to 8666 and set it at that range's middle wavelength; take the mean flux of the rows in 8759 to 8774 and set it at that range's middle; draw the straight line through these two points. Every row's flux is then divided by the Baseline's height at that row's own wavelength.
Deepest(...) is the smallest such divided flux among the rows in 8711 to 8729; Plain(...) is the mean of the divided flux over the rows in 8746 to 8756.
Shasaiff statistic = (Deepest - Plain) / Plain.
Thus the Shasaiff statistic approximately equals 0.018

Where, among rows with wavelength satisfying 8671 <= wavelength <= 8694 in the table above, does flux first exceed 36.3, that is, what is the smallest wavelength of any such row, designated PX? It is 8692.5 AA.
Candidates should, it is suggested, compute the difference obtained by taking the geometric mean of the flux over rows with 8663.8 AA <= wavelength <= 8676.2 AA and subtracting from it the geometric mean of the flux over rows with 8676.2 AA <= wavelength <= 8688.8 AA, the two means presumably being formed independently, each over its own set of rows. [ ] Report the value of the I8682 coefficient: -2.0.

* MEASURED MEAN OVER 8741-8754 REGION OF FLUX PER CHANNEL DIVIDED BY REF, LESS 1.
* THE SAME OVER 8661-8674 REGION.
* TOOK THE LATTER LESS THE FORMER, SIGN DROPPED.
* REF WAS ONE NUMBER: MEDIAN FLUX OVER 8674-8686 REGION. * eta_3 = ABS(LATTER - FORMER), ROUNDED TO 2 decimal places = 0.10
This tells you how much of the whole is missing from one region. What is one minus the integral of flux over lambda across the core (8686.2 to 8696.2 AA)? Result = -362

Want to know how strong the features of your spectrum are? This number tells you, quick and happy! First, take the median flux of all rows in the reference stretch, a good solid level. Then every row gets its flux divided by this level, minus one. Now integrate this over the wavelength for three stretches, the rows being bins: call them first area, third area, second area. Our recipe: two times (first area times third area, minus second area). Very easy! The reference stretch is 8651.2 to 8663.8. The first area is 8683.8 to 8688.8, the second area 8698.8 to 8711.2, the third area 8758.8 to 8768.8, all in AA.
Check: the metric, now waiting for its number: -1.7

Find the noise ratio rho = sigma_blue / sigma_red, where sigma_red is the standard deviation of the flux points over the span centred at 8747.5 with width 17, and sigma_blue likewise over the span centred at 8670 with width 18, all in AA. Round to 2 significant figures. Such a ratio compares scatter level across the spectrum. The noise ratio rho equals 5.1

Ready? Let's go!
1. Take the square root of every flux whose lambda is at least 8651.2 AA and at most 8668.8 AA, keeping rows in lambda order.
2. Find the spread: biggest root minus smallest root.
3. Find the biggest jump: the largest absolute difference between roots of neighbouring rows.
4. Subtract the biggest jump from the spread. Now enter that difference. 0.10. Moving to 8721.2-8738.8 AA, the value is 0.04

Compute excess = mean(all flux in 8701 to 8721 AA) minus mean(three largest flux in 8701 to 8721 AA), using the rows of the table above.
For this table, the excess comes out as -0.23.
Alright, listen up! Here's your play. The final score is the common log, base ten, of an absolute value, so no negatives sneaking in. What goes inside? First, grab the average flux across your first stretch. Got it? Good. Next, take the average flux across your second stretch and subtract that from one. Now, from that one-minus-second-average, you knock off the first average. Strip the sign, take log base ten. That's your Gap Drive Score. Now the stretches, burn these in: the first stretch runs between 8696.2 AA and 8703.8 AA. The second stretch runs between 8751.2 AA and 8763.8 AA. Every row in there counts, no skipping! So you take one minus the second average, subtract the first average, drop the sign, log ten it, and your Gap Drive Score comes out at 1.87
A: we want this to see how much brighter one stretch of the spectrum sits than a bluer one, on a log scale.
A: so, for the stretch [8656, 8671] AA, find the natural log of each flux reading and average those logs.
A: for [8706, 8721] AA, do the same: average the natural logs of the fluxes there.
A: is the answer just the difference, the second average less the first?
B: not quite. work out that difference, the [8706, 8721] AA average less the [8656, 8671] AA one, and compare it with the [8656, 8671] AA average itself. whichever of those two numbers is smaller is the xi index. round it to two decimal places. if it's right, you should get 0.10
